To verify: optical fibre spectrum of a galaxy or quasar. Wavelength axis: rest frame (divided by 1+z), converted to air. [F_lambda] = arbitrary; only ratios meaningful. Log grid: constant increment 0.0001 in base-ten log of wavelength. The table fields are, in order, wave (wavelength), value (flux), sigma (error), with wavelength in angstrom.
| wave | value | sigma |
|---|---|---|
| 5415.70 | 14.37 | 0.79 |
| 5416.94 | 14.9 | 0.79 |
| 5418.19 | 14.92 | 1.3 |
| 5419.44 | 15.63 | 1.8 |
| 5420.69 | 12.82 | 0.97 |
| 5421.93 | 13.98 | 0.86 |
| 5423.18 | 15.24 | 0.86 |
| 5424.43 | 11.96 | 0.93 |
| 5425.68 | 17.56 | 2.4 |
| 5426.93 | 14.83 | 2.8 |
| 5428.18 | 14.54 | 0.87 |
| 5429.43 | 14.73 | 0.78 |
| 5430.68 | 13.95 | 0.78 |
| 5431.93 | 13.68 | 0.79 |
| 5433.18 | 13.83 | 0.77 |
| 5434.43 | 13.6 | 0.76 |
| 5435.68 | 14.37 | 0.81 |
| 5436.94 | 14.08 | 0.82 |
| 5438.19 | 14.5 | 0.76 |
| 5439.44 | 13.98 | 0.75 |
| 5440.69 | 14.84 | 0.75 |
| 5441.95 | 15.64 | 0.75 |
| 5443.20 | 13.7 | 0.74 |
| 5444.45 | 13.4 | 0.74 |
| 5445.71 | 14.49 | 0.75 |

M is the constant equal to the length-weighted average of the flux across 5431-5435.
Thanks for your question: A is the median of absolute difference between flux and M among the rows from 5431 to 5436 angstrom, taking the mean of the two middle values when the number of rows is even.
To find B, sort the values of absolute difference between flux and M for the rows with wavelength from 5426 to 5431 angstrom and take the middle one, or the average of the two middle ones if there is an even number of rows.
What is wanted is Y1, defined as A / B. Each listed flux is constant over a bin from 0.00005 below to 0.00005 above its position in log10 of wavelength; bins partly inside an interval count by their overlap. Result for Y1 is 0.13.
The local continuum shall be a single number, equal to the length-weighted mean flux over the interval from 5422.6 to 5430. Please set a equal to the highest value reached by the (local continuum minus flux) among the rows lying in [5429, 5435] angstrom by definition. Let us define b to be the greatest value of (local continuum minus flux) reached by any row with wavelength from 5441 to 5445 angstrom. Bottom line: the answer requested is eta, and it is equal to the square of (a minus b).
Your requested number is 0.04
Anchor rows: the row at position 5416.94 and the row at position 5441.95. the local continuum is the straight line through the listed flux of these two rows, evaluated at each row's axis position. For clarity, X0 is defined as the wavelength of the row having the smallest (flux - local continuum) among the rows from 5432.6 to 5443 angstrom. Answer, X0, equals 5434.43 angstrom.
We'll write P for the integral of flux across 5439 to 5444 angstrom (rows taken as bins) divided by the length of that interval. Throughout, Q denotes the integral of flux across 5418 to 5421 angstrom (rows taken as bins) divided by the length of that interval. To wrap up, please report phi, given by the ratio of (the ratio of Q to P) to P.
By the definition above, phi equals 0.069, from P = 14.5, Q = 14.5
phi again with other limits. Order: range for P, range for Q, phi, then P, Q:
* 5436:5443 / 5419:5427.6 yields 0.069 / 14.5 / 14.6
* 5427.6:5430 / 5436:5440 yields 0.066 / 14.6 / 14.2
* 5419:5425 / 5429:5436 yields 0.072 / 13.9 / 14.0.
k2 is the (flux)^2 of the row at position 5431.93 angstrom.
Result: 187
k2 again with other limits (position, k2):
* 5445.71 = 210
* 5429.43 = 217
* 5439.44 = 195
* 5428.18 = 211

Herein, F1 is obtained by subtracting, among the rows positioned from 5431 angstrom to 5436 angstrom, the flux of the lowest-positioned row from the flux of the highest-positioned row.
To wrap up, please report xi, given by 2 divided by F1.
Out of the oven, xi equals 3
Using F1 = 0.7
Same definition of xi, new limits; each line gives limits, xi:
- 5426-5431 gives -2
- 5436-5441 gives 3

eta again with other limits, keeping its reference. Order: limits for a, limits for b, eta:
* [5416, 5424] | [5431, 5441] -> 0.61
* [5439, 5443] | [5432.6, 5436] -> 0.14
